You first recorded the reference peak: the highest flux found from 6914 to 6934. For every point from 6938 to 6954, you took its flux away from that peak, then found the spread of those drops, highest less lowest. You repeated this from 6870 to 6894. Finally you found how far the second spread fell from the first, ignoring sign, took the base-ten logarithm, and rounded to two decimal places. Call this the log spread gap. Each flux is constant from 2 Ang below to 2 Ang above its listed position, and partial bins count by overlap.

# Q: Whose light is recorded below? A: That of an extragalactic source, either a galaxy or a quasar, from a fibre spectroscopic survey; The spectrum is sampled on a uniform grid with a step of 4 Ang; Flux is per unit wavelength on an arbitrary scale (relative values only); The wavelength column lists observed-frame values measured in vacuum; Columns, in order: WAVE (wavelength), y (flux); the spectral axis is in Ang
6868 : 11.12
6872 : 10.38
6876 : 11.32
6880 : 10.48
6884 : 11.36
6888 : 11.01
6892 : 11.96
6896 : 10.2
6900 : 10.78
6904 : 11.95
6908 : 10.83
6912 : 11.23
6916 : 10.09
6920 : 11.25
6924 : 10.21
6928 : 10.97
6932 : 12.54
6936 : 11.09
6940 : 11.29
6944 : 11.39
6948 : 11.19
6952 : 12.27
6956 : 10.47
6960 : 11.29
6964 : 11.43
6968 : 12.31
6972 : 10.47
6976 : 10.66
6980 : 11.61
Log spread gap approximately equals -0.30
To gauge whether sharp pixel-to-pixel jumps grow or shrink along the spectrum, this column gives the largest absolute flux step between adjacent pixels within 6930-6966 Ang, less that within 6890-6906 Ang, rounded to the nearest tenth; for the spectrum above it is 0.0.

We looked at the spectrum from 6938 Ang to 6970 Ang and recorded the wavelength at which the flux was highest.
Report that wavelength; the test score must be 6968 Ang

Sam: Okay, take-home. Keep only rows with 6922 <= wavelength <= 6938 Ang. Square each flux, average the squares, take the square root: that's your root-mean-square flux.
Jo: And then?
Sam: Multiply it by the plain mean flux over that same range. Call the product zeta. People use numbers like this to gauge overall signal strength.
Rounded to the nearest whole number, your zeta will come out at 126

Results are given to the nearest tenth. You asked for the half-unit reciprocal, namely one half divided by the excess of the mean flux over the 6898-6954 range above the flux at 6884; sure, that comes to -3.6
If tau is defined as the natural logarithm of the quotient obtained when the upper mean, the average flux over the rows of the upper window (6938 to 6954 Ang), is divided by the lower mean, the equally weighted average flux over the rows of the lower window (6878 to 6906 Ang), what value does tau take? 0.038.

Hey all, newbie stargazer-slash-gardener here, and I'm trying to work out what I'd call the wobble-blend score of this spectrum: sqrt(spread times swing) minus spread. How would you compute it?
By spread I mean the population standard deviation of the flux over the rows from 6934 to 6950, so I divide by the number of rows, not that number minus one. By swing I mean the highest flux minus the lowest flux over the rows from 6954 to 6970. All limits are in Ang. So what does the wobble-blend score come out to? 0.34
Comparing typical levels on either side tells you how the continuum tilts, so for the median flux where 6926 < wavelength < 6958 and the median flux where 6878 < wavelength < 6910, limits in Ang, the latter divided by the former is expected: 0.972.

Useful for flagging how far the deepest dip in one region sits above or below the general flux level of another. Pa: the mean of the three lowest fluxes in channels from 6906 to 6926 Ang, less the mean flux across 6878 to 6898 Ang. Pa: -0.63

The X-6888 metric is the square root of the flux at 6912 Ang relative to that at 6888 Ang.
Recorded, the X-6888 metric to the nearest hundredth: 1.01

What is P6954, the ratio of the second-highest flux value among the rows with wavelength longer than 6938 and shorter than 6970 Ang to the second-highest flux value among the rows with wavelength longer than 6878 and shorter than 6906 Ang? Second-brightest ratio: 1.03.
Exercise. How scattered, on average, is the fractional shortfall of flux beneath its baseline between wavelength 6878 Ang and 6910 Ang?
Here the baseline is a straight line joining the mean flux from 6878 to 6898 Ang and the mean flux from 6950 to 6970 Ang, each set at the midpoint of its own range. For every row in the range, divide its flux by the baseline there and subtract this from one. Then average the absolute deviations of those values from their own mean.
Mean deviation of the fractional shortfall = 0.047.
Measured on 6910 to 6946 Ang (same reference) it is 0.040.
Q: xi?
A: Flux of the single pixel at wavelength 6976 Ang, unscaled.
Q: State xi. 10.66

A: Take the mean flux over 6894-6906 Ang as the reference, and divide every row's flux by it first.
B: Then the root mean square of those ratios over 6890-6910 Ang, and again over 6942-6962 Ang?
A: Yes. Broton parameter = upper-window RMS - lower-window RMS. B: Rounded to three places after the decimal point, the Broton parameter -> 0.016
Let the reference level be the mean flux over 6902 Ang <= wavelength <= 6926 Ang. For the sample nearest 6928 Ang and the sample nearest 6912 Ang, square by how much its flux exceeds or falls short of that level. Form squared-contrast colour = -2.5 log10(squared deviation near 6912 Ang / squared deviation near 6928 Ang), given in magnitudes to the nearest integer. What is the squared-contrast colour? -4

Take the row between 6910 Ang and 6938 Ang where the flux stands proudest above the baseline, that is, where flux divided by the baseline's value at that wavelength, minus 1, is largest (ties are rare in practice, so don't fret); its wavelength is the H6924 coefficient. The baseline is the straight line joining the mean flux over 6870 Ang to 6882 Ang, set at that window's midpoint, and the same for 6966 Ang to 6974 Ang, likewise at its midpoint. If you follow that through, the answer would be 6932 Ang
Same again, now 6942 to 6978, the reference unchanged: 6952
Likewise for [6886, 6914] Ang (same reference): 6892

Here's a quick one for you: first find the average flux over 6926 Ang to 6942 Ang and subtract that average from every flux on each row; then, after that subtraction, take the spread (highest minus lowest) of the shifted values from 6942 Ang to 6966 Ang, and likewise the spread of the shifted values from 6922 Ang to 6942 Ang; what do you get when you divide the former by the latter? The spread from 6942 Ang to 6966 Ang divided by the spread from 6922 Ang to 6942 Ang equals 0.8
